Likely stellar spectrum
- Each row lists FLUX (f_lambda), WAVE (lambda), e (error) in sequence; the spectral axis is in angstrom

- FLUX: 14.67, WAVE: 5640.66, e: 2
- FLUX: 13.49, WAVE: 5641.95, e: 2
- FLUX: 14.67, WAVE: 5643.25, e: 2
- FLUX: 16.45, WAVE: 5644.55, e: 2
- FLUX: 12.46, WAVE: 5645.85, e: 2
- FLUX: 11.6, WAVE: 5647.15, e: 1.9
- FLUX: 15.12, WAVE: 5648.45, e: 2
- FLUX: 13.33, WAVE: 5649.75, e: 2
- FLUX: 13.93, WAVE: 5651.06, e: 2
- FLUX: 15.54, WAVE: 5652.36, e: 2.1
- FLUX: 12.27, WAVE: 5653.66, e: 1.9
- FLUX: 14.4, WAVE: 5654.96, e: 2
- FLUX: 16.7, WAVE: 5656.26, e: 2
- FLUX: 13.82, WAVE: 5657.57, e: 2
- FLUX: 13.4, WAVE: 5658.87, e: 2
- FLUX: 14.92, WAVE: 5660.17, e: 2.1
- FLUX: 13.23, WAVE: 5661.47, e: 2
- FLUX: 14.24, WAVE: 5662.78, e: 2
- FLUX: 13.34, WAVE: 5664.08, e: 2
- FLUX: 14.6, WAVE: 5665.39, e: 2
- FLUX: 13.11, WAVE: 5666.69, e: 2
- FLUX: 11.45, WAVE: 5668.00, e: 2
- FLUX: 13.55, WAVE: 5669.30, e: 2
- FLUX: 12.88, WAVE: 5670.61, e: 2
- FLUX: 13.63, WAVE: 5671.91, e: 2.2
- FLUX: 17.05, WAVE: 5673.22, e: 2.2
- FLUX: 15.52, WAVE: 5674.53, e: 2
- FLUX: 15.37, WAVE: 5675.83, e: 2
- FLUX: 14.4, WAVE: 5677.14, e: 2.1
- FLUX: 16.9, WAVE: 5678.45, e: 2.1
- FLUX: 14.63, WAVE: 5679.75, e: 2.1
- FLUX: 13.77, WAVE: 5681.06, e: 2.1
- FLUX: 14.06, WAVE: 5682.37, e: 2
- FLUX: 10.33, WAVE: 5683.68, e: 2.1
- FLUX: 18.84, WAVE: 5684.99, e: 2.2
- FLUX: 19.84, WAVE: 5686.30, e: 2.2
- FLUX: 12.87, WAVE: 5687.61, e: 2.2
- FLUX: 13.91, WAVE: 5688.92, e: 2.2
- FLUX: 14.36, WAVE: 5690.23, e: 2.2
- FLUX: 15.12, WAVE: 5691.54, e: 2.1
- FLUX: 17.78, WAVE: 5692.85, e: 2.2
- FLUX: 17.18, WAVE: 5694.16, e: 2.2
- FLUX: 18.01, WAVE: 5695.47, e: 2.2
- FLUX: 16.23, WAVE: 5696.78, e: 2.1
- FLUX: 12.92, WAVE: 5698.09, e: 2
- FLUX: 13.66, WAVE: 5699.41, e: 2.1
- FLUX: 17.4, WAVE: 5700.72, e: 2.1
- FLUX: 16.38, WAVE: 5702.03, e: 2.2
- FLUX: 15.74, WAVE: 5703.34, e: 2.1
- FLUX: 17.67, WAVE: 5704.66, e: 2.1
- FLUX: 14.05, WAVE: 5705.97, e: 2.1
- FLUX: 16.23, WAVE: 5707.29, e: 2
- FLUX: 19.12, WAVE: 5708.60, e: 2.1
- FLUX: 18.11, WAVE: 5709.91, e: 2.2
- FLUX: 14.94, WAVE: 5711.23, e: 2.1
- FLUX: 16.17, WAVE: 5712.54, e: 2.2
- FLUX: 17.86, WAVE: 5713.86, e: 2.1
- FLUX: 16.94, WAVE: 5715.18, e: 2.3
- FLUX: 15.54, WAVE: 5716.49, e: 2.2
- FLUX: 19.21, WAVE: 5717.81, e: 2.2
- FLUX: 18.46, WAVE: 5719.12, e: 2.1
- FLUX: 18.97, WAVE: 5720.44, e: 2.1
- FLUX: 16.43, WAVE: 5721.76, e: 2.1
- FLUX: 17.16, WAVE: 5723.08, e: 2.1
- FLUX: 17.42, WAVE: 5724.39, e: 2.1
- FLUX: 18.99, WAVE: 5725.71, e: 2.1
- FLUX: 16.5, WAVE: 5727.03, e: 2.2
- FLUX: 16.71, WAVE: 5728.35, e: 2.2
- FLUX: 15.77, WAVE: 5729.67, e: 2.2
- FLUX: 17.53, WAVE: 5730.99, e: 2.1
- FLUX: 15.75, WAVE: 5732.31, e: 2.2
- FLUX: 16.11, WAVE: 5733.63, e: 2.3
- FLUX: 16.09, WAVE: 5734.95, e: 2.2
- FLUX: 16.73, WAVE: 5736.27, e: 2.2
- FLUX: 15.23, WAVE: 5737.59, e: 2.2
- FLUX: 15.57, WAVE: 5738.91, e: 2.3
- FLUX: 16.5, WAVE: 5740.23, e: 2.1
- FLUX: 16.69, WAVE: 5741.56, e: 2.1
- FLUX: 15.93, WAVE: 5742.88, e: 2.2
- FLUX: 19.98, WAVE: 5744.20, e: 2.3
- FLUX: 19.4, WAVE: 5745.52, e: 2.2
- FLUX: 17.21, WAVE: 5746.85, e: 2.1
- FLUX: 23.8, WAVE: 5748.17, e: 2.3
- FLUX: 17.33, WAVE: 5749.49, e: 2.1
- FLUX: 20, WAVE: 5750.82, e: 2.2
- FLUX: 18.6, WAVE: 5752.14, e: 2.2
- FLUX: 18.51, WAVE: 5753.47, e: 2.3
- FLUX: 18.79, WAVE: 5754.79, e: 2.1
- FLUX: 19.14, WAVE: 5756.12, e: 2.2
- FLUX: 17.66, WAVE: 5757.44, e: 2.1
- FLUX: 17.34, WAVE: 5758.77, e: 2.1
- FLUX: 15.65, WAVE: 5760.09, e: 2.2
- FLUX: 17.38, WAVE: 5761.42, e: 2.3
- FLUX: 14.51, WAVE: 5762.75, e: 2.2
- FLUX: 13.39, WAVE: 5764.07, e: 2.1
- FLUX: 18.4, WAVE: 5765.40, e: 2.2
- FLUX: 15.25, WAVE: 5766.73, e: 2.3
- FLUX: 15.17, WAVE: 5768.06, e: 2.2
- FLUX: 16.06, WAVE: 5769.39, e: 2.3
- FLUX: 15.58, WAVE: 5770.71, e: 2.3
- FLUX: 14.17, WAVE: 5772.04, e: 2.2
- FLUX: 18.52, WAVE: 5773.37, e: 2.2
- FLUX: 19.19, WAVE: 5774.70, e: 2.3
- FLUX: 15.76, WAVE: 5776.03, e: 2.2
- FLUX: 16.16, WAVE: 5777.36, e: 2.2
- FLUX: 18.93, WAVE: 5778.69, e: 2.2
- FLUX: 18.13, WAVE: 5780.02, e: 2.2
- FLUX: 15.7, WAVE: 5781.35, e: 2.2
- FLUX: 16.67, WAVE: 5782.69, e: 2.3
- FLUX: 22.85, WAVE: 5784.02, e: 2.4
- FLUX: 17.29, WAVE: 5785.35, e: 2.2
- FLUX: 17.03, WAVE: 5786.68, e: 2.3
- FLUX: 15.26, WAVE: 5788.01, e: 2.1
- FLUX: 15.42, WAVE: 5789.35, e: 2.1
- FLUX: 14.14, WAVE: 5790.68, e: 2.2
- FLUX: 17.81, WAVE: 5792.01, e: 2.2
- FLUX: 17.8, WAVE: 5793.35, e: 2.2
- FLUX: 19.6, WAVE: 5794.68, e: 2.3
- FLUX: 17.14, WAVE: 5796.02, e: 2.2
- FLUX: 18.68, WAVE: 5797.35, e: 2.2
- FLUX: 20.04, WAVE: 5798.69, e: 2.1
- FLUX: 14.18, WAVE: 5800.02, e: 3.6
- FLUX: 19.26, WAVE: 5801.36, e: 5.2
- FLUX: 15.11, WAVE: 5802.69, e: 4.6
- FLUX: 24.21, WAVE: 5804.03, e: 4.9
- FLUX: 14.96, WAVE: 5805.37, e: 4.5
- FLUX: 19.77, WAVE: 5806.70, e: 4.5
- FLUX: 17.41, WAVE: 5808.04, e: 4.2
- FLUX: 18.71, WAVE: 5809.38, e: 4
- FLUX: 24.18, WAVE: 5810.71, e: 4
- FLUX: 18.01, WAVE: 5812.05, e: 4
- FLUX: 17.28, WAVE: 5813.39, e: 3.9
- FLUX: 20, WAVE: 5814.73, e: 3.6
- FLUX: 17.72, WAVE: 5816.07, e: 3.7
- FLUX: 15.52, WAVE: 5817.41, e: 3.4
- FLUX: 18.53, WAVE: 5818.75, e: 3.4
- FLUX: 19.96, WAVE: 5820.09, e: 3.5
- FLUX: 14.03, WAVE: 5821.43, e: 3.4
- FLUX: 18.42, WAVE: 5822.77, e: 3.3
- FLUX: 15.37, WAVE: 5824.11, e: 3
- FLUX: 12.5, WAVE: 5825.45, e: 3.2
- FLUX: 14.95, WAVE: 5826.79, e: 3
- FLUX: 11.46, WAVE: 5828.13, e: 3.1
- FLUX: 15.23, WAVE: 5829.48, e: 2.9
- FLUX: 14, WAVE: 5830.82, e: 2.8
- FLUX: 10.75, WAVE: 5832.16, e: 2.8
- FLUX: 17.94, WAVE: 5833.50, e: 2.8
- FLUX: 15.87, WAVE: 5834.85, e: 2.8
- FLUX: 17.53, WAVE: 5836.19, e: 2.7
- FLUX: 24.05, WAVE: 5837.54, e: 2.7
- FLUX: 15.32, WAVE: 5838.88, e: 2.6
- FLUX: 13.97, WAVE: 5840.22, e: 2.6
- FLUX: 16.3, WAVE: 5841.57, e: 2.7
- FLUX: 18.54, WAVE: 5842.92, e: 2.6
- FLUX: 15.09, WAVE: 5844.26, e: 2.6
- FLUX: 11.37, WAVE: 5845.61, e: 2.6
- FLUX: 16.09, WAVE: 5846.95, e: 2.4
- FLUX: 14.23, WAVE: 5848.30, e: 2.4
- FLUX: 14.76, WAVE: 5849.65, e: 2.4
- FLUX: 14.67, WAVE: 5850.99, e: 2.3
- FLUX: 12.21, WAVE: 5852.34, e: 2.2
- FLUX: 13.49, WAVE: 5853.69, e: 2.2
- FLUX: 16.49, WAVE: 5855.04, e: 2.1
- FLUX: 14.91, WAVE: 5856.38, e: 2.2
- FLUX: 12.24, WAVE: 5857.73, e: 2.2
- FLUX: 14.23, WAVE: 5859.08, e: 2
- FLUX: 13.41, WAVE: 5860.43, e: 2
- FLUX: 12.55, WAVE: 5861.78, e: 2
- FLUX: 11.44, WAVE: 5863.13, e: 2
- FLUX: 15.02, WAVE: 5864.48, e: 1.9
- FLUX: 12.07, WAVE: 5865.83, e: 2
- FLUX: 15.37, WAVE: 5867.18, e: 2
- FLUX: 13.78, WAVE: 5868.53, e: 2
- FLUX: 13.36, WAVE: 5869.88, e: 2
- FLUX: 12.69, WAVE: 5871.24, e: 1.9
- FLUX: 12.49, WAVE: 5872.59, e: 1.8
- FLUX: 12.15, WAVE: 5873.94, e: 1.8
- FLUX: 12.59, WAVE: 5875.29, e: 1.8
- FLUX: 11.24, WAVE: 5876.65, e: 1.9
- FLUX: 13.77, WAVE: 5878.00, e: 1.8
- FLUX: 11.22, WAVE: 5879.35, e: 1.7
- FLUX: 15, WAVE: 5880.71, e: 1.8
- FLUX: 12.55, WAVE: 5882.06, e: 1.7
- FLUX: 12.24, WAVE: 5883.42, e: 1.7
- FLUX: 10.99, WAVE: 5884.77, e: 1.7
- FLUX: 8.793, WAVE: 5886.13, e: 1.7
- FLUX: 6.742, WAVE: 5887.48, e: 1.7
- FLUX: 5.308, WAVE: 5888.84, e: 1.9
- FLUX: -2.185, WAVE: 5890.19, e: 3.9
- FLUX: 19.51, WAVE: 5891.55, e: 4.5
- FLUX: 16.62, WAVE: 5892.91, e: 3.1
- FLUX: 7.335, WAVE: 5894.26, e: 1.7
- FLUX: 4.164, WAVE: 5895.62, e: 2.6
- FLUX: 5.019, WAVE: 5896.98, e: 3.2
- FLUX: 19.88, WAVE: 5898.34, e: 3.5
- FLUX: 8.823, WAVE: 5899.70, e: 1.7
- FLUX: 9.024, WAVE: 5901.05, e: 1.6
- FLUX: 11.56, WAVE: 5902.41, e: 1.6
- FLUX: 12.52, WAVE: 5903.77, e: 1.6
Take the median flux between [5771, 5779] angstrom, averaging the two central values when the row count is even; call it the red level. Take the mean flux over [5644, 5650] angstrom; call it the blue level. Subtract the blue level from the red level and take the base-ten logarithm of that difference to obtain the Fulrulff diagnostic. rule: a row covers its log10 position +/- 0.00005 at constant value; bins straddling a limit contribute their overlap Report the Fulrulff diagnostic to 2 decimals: 0.55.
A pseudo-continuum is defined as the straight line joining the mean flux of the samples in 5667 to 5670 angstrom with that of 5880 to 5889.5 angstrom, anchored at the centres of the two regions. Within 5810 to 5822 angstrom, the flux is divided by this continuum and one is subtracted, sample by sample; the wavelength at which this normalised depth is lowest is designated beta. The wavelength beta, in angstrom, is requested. 5821.43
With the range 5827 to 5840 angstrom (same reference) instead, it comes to 5832.16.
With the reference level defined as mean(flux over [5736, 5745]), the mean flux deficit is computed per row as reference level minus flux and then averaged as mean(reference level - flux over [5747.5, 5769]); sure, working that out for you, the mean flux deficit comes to -1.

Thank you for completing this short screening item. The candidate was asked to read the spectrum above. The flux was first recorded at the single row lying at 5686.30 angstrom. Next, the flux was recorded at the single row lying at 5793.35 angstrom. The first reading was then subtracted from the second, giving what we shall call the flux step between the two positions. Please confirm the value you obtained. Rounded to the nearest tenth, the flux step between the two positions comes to -2.0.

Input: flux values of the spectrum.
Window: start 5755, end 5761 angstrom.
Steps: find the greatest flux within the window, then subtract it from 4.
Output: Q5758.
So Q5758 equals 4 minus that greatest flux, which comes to -15.1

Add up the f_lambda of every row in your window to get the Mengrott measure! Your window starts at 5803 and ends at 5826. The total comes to 307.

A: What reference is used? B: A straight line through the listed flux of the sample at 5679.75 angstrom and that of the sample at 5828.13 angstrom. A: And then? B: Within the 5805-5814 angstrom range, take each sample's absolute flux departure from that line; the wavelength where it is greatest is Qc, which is 5810.71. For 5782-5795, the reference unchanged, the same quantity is 5784.02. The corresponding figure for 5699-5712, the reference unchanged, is 5708.60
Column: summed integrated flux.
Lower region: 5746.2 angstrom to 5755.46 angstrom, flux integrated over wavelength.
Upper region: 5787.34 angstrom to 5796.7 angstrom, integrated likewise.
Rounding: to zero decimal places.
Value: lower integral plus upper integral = 334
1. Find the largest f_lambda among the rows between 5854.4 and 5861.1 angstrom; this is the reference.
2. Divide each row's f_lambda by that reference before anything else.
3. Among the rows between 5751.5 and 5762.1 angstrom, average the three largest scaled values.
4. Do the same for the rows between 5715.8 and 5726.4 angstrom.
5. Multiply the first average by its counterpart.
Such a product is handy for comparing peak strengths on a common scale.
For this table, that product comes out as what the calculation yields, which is 1.32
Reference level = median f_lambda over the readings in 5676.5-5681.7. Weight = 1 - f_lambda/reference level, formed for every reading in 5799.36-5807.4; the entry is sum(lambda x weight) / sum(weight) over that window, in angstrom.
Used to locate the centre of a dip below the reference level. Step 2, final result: 5804.2 angstrom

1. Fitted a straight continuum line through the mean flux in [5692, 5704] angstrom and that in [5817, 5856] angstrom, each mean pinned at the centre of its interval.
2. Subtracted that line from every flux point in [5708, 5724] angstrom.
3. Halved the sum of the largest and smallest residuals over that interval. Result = 1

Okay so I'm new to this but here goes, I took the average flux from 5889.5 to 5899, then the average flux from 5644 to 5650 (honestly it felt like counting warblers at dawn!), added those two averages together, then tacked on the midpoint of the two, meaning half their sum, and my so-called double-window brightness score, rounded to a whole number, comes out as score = 36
